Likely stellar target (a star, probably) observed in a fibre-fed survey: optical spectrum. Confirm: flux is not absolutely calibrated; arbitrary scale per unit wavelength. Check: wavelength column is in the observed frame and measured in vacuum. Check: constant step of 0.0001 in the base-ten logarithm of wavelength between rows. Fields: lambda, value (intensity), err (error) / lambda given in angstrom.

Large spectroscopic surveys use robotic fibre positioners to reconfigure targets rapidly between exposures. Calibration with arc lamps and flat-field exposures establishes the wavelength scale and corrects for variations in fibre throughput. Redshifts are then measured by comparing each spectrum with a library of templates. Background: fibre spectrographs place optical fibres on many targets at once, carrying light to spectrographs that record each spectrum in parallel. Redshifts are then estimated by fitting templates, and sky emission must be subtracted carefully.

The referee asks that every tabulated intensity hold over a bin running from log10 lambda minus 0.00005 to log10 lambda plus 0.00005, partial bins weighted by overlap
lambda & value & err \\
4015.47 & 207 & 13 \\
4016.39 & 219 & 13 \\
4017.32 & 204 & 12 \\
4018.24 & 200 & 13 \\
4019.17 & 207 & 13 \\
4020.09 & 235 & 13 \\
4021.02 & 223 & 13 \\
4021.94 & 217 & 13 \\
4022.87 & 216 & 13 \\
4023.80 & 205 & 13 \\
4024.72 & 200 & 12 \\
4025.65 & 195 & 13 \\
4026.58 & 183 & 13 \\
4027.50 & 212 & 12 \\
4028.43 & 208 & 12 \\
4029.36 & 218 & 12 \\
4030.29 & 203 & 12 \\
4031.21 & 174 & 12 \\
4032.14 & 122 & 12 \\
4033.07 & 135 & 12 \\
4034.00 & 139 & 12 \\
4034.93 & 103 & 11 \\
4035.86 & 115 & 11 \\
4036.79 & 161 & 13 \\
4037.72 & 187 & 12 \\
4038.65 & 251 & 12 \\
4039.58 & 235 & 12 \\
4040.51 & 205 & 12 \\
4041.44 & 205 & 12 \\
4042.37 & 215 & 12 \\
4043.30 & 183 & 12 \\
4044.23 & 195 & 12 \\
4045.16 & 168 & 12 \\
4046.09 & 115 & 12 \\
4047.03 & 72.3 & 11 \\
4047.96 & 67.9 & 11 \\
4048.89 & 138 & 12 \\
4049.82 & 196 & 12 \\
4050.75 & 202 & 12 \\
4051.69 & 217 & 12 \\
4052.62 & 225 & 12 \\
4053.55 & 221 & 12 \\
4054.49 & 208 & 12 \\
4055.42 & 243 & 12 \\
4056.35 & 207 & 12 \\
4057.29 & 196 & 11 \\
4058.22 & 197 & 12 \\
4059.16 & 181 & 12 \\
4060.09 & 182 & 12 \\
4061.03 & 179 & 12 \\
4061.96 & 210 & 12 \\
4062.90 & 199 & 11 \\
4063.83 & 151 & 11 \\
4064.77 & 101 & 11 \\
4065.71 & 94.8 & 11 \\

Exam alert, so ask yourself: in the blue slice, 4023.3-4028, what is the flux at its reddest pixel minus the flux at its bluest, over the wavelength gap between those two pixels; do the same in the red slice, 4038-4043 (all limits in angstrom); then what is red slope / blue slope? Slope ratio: -5.1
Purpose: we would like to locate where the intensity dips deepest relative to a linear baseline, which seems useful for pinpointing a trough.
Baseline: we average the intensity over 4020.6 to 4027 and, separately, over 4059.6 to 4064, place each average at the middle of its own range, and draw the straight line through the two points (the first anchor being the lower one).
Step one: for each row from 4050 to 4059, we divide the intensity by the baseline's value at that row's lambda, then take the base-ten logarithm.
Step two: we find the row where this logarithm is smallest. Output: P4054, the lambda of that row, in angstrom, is 4057.29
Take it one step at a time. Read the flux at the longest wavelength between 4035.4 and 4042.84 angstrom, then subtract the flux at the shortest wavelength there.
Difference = 100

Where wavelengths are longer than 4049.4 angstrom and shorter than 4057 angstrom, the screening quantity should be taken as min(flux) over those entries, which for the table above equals 196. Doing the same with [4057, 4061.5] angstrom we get 179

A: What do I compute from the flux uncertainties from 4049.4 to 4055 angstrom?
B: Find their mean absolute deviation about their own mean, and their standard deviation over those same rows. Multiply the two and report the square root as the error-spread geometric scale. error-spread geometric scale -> 0.00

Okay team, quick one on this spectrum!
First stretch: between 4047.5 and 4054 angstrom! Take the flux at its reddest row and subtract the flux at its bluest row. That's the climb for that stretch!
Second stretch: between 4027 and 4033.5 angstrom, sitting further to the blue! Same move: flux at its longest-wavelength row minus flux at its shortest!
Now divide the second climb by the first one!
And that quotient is -0.5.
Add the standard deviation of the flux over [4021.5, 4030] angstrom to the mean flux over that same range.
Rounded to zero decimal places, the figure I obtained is 217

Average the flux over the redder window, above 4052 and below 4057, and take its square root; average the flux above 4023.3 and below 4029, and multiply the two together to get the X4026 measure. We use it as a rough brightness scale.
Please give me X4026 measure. 2979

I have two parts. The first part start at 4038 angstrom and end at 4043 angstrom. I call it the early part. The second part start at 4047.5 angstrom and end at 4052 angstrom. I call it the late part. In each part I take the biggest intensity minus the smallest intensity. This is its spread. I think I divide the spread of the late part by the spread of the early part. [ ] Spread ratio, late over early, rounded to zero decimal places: 3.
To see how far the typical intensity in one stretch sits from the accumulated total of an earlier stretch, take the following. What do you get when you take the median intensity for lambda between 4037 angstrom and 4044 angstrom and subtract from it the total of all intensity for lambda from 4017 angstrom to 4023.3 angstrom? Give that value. -1297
